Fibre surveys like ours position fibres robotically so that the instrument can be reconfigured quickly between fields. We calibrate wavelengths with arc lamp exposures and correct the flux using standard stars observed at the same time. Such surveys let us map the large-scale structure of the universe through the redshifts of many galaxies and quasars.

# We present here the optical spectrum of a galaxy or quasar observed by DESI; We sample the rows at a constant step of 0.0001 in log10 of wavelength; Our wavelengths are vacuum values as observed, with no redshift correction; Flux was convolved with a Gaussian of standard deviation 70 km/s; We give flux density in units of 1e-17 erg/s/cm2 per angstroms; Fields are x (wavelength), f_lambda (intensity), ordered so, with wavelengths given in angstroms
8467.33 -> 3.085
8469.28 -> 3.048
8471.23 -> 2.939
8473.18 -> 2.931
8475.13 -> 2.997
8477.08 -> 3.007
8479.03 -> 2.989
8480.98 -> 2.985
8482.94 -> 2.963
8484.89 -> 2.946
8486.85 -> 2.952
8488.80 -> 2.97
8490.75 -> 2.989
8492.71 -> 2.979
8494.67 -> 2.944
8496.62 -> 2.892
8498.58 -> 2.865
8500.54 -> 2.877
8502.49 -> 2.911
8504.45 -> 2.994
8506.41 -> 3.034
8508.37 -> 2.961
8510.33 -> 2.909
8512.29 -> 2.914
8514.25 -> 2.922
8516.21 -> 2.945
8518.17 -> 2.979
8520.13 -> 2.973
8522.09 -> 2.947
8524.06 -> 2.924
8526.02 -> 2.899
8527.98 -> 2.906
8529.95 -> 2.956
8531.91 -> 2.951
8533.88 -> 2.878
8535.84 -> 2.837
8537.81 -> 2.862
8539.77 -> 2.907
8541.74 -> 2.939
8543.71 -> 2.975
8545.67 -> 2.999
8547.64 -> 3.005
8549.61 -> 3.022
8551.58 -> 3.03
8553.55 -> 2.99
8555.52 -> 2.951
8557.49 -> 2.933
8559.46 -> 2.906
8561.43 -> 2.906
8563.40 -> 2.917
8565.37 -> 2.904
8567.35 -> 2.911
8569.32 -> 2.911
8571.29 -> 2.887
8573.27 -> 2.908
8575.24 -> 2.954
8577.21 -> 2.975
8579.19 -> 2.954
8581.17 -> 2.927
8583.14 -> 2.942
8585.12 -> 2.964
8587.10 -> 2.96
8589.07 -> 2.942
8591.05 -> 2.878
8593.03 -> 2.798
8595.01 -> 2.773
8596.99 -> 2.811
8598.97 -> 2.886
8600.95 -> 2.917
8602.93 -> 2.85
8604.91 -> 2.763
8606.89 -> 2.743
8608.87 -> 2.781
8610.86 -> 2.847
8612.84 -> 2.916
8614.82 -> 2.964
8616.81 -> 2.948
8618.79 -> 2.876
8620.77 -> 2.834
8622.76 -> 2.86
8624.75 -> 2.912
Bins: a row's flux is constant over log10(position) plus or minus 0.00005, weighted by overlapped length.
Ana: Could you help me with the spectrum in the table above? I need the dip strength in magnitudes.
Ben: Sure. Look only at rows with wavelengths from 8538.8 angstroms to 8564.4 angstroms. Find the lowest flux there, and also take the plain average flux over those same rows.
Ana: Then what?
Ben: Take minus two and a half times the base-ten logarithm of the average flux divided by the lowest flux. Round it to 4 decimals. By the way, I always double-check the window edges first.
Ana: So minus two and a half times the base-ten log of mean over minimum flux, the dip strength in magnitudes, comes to -0.0200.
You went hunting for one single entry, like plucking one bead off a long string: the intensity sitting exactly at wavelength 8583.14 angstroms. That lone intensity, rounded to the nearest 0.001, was 2.942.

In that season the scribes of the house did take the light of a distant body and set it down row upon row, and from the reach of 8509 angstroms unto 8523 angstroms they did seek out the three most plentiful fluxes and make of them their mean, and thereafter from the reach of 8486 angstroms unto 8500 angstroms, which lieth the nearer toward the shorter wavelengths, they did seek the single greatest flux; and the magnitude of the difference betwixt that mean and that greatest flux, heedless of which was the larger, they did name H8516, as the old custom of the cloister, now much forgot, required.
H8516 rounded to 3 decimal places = 0.023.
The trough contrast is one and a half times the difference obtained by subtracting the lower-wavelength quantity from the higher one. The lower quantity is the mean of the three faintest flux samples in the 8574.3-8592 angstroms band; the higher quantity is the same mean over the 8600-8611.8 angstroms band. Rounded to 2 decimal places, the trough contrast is -0.23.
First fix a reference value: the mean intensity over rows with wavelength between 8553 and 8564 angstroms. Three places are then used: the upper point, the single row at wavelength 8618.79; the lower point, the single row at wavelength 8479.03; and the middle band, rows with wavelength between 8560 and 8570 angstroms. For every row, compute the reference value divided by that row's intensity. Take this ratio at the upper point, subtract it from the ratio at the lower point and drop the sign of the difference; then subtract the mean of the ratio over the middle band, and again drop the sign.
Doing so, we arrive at 0.970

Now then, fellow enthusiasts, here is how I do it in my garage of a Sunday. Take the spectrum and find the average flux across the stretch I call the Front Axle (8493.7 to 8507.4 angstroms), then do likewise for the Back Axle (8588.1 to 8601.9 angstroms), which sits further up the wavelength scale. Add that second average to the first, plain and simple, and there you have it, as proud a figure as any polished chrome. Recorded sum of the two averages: 5.79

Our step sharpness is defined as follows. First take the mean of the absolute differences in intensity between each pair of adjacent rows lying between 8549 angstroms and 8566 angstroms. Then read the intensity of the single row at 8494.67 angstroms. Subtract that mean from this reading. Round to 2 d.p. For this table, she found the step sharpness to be 2.92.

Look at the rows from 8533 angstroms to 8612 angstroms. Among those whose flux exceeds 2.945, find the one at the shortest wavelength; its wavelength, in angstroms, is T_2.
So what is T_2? 8543.71 angstroms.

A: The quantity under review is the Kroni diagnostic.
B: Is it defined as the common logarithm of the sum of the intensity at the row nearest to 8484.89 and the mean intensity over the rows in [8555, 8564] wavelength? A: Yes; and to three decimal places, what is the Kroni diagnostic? 0.769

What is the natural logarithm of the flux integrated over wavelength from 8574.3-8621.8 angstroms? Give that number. 4.92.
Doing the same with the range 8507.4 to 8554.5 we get 4.93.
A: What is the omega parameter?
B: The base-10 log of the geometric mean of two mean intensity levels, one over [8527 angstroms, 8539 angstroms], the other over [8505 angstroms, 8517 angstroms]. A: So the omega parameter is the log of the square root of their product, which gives 0.466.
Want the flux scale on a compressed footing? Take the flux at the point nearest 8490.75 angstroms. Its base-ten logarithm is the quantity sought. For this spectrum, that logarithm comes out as 0.476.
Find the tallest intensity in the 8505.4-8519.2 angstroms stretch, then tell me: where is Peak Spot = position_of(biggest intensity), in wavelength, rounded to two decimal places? 8506.41 angstroms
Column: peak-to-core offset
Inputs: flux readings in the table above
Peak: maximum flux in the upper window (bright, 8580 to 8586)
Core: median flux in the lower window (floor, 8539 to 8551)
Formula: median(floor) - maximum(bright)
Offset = 0.023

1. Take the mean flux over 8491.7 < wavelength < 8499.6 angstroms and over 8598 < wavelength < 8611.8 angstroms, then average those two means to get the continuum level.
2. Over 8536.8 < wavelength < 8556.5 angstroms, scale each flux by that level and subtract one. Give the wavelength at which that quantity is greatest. 8551.58 angstroms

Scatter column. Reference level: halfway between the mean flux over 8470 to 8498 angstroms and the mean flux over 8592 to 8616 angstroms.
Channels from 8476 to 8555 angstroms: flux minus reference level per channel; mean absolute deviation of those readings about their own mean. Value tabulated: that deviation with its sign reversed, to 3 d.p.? -0.040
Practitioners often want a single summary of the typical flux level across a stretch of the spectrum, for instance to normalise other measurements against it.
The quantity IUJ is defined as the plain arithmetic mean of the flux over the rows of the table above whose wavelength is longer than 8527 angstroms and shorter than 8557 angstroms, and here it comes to 2.95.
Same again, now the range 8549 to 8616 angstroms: 2.90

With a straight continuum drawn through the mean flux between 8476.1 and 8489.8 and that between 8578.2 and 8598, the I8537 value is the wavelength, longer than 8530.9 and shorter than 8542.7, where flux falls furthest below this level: 8535.84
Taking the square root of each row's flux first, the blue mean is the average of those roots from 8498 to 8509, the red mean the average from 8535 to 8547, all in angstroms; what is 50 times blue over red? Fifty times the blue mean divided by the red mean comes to 50.2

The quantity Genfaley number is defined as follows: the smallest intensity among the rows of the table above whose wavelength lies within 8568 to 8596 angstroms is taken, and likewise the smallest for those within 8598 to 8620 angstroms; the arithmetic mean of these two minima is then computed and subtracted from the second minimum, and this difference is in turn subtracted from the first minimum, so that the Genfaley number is 2.79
